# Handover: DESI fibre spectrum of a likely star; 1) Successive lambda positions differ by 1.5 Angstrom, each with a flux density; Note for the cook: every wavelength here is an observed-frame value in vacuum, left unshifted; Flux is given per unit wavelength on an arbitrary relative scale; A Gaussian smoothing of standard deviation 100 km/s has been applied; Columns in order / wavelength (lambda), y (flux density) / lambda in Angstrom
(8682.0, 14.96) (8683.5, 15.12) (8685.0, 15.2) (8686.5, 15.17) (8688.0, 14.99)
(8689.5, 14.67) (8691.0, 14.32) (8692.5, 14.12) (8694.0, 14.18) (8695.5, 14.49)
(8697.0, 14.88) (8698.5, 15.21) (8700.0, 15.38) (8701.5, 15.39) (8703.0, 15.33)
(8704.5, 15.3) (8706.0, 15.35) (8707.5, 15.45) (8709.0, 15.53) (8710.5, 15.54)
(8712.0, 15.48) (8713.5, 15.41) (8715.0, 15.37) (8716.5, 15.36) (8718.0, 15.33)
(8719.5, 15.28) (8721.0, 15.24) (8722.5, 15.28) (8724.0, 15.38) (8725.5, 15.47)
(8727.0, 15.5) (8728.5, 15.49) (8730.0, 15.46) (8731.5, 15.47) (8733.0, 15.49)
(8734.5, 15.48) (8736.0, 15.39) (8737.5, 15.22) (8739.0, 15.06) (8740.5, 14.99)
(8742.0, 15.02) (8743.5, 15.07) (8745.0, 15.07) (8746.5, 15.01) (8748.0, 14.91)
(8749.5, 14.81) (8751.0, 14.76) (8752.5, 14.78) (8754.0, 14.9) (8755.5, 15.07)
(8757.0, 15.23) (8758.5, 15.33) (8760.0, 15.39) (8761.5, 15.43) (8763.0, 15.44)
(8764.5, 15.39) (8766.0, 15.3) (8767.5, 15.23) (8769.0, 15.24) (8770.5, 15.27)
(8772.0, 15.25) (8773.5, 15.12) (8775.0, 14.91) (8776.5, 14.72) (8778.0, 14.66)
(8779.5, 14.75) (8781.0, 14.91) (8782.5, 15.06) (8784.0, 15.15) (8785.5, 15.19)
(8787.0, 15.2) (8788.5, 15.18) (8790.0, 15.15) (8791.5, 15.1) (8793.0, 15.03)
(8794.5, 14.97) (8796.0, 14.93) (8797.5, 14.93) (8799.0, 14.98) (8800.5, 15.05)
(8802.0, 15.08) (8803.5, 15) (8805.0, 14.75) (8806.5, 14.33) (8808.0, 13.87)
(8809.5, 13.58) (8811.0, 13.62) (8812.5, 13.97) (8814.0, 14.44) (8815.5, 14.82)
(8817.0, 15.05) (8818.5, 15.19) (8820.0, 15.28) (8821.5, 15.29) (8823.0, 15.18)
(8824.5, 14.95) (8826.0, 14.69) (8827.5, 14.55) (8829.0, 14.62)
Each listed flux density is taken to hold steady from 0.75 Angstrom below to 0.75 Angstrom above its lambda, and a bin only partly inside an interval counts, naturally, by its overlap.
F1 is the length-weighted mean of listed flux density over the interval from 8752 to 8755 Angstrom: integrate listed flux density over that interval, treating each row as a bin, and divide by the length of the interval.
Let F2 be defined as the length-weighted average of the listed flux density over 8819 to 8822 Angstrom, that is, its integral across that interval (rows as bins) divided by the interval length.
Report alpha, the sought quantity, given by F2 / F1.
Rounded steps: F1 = 14.9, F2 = 15.3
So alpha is 1.028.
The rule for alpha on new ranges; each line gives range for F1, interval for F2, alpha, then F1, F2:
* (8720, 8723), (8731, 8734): 1.014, 15.3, 15.5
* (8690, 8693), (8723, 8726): 1.080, 14.3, 15.4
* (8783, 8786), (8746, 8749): 0.986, 15.2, 14.9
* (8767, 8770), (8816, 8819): 0.990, 15.2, 15.1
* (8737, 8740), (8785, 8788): 1.005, 15.1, 15.2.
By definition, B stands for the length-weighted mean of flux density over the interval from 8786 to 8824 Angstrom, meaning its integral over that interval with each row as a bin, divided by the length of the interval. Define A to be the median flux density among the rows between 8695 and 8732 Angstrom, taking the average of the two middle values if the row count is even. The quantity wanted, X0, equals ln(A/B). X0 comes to 0.0383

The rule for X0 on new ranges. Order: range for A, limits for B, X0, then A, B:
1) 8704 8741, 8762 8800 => 0.0201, 15.4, 15.1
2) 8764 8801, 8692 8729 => -0.0089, 15.1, 15.2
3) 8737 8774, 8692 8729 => -0.0076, 15.1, 15.2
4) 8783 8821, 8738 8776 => -0.0078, 15.0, 15.1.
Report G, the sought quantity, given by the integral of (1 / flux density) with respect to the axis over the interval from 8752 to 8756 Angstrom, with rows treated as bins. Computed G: 0.268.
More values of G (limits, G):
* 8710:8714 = 0.258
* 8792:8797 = 0.334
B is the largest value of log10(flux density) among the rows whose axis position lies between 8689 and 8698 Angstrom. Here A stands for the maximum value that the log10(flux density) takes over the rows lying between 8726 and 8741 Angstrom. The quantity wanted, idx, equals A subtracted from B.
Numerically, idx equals -0.018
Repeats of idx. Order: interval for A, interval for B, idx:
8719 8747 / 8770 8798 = -0.006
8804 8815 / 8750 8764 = 0.020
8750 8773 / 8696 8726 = 0.003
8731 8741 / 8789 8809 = -0.010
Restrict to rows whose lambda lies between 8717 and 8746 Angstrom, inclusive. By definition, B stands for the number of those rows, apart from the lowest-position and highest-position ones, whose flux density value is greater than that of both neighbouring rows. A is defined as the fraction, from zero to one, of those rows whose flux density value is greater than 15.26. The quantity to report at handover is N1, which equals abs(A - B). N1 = 1.4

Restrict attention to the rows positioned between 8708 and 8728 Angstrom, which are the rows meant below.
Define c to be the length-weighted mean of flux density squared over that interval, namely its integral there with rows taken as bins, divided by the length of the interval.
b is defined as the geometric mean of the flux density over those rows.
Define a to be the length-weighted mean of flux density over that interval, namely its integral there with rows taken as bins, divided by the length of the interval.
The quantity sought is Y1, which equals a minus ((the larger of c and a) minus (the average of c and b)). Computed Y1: -95.5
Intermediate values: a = 15.40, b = 15.4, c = 237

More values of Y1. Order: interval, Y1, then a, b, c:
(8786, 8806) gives -90.3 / 15.02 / 15.0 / 226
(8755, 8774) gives -93.9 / 15.29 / 15.3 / 234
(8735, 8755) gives -90.1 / 15.01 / 15.0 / 225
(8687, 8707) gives -88.8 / 14.90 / 14.9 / 222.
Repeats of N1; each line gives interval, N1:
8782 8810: 2.0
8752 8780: 1.6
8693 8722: 1.3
